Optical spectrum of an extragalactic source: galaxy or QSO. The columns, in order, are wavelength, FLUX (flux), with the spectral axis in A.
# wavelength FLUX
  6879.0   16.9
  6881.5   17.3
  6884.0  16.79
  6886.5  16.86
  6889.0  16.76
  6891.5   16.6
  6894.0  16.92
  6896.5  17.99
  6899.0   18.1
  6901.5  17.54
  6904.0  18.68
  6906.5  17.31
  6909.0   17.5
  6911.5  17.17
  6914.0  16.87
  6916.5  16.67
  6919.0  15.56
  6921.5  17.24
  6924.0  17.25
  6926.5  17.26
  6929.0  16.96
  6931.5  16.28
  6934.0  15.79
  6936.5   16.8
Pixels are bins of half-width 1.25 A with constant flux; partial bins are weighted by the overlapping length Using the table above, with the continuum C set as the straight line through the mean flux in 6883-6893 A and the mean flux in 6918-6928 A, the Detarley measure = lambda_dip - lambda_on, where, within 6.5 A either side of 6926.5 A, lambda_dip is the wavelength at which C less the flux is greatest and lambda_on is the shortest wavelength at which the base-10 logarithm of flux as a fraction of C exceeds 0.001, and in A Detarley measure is 10.0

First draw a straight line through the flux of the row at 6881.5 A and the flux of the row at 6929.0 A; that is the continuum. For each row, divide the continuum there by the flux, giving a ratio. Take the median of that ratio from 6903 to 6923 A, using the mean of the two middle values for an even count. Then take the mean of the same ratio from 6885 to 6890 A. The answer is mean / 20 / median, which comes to 0.0517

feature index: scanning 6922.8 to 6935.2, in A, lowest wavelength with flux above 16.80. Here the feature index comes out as 6924.0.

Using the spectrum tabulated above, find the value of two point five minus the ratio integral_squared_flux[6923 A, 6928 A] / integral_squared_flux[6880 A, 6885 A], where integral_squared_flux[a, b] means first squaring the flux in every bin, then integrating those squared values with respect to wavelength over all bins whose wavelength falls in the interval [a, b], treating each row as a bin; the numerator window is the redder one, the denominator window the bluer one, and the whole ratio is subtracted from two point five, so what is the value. 1.48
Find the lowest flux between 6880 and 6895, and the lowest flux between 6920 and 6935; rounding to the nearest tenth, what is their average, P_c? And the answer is 16.2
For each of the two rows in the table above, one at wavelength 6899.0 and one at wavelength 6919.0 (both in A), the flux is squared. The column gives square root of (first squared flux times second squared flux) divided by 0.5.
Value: 563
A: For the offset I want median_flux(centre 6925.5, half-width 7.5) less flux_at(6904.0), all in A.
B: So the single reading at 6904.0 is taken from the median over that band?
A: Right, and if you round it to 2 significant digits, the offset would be -1.6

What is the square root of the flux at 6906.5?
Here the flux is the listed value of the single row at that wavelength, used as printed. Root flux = 4.16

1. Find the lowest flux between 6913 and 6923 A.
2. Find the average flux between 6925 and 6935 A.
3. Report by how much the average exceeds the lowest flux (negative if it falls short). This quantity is 1.0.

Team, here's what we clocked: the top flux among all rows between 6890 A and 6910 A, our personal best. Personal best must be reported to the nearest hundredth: 18.68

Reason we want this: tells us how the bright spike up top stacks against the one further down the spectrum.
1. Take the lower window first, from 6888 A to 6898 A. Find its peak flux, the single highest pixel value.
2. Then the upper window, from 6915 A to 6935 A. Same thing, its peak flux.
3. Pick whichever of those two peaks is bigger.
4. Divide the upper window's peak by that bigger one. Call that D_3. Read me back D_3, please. 0.96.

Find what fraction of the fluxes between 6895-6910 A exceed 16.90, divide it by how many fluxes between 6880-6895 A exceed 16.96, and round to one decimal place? 1.0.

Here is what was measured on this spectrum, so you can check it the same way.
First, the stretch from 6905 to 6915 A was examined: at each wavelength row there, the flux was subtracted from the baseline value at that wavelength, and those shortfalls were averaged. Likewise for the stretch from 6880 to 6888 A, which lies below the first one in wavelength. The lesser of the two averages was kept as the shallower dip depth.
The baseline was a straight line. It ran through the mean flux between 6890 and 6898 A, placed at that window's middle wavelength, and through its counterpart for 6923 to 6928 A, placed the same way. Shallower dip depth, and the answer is 0.0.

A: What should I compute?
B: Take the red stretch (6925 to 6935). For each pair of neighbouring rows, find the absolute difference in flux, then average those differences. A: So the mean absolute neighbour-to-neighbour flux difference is 0.490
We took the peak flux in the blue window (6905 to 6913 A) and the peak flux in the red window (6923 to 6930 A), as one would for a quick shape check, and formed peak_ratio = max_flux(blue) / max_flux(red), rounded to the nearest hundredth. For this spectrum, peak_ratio 1.01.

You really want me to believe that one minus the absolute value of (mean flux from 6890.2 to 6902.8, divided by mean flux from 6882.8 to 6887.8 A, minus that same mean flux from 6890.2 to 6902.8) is -15.4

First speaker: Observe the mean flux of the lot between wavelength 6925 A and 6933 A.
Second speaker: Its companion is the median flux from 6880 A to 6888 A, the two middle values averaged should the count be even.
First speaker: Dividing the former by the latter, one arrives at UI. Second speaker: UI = 1.00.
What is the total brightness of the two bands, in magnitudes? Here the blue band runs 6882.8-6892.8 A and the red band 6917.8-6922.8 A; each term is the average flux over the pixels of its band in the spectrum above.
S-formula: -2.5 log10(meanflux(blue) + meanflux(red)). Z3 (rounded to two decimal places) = -3.80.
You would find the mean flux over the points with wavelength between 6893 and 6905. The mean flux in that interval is 17.8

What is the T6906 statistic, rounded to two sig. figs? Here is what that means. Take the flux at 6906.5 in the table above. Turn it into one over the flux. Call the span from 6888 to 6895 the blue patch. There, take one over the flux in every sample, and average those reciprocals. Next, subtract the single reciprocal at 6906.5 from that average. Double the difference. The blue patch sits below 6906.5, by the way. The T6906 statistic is 0.0038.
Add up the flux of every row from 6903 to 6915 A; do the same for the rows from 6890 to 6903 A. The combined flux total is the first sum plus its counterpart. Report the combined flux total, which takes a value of 174.7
